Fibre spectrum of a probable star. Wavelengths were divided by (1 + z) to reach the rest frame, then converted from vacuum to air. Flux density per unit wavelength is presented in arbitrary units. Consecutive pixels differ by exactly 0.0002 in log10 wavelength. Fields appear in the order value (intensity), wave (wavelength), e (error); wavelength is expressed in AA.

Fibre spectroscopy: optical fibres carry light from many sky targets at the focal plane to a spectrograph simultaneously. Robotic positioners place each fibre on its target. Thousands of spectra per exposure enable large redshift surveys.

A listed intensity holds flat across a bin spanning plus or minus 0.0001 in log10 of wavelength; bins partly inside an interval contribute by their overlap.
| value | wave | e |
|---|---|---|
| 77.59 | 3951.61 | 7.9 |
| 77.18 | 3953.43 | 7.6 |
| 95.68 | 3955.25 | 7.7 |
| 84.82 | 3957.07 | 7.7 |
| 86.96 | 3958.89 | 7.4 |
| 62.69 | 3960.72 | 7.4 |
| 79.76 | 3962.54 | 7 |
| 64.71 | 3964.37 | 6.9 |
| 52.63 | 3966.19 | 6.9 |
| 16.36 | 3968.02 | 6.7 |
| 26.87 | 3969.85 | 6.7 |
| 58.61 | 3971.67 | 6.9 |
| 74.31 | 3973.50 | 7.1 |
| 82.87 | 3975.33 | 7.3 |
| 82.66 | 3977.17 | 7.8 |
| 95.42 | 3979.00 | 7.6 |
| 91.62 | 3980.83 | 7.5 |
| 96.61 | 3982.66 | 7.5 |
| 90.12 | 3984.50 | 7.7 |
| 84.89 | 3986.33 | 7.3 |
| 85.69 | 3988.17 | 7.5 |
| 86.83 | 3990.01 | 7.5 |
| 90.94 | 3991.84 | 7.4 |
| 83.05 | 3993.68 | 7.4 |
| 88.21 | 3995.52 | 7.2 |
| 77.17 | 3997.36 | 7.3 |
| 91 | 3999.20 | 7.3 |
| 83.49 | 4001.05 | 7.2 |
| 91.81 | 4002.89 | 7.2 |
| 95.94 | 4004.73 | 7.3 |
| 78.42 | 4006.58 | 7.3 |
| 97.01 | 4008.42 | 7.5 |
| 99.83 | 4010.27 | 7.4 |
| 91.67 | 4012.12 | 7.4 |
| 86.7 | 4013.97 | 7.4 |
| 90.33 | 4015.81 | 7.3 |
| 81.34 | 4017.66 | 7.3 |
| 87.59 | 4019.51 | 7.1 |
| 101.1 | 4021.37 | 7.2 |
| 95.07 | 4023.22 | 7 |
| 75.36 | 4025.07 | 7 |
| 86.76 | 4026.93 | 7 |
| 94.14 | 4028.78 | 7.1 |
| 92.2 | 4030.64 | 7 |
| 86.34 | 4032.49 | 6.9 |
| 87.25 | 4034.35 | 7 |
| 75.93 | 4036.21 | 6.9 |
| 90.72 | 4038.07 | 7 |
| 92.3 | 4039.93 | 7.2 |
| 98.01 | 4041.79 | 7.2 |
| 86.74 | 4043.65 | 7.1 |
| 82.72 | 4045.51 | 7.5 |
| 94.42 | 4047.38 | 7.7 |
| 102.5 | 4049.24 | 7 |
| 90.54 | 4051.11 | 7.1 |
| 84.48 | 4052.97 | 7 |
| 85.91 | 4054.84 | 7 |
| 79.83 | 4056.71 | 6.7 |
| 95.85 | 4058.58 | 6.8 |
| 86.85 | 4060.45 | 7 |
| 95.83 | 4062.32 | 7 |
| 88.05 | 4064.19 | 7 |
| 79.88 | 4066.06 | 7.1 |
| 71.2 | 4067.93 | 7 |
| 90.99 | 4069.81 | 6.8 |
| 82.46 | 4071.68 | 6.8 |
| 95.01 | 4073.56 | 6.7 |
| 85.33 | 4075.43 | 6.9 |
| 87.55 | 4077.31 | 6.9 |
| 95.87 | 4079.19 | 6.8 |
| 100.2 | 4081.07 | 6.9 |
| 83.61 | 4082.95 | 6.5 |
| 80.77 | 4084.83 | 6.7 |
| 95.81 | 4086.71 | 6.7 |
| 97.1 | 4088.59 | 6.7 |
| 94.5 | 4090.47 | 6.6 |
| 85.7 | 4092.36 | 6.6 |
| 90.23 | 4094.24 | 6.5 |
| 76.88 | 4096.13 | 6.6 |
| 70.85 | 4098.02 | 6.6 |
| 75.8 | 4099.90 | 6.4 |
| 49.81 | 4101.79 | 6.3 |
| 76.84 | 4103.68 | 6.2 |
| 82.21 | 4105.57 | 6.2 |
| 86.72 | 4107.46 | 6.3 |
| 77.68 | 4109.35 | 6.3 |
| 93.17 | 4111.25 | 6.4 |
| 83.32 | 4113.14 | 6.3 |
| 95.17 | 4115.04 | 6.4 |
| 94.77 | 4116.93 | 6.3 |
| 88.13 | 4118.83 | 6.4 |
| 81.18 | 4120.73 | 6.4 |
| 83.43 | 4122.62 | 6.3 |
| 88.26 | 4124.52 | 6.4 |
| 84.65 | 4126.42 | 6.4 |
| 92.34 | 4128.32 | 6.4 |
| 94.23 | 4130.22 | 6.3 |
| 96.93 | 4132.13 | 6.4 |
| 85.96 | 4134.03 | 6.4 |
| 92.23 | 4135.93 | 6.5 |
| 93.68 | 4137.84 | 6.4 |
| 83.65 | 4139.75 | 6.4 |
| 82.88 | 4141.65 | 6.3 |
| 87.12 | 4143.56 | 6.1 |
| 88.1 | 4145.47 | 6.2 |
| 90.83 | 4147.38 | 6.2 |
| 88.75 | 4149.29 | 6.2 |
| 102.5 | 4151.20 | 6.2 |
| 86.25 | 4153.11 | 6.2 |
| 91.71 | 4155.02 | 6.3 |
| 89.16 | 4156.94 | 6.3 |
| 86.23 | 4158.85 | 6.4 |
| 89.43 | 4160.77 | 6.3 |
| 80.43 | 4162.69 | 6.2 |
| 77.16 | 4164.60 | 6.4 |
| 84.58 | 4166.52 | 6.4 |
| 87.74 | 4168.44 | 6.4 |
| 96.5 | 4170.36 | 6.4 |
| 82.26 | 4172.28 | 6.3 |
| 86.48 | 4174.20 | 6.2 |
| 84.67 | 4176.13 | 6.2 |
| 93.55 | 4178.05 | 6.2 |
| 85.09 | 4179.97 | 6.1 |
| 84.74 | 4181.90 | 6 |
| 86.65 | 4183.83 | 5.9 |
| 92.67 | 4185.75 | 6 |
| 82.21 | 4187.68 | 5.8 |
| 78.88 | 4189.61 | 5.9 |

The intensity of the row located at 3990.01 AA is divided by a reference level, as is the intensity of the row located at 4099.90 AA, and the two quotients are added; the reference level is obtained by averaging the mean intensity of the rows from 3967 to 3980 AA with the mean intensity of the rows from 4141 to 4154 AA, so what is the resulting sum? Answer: 2.14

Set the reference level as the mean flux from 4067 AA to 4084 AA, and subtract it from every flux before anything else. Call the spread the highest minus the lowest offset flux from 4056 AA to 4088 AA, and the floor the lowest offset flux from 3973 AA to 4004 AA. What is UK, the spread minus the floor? 43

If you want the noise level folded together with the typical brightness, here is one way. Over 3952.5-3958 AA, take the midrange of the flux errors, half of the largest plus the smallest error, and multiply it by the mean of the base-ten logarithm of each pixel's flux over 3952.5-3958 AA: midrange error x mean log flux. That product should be 14.8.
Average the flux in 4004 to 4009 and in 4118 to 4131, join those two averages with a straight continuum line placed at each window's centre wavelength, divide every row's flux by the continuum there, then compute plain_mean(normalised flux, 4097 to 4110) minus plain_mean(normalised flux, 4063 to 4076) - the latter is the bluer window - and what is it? -0.11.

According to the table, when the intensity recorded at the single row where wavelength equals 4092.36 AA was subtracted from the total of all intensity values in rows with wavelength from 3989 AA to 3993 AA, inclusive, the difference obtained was 92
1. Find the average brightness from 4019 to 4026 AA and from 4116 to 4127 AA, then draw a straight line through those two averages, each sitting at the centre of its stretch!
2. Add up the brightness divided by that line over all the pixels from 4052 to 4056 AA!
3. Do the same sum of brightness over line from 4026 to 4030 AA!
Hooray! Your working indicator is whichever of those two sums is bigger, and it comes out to 2.02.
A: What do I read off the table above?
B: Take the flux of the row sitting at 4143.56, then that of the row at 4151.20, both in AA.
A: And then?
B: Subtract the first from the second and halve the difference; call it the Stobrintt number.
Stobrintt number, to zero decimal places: 8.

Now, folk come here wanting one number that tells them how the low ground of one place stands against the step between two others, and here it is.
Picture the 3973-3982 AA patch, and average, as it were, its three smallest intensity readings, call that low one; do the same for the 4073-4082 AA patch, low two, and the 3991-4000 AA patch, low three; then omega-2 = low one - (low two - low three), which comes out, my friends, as 73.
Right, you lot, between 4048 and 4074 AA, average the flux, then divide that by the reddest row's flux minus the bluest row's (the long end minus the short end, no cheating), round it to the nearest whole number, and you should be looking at -12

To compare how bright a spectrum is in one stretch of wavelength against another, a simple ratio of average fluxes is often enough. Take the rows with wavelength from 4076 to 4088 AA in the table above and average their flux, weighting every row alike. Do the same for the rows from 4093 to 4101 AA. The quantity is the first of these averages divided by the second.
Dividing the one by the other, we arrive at 1.16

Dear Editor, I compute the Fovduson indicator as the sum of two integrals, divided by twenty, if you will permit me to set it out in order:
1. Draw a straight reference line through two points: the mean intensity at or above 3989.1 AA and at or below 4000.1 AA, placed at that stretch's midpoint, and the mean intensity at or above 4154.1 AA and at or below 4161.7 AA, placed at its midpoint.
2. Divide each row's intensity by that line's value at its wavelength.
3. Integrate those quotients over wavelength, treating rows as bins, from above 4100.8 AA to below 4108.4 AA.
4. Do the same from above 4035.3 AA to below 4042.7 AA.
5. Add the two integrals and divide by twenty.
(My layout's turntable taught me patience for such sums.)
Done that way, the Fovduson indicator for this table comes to 0.698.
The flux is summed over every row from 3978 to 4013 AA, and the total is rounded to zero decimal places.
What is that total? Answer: 1700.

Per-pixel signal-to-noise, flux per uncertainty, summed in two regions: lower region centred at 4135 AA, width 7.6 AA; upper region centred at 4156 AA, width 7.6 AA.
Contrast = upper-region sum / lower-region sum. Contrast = 0.98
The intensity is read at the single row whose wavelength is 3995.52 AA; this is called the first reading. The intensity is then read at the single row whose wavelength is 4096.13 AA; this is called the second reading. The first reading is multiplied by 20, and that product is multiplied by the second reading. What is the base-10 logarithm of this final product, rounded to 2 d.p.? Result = 5.13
